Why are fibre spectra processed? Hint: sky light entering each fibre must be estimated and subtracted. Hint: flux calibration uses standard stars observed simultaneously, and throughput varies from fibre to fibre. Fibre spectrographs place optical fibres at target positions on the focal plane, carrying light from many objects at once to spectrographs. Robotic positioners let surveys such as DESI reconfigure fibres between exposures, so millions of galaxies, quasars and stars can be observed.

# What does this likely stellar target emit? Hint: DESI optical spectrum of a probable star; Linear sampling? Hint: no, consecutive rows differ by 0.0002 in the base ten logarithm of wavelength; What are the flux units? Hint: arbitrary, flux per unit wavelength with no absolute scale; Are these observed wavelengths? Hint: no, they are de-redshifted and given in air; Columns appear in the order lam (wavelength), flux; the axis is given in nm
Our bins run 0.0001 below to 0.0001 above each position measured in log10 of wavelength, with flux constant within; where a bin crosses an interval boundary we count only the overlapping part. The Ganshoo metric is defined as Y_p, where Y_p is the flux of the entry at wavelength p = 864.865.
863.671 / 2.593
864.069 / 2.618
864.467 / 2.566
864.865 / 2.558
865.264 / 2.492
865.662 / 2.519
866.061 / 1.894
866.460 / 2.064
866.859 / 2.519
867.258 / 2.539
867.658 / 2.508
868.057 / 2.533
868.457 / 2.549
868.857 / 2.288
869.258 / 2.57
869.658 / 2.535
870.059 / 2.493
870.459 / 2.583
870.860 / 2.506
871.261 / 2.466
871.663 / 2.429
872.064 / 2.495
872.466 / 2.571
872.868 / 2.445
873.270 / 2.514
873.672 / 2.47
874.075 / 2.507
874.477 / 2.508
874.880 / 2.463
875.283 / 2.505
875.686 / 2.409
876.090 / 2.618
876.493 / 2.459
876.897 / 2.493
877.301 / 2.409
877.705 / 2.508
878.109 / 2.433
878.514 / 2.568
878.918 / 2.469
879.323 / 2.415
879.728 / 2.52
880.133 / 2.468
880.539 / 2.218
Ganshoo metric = 2.558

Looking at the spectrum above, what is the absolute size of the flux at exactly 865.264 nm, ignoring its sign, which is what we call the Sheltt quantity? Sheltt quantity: 2.49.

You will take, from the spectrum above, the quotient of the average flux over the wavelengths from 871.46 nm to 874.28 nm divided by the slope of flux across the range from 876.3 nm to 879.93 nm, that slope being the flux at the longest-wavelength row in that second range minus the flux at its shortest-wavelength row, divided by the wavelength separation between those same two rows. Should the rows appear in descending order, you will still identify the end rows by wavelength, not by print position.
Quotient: 132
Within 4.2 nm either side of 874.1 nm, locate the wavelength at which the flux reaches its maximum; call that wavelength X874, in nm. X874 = 876.090 nm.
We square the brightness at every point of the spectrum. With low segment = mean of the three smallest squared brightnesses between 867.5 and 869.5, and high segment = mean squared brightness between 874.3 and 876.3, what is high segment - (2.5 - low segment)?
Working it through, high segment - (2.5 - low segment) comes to 9.74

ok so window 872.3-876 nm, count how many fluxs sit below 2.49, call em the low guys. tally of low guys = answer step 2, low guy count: 4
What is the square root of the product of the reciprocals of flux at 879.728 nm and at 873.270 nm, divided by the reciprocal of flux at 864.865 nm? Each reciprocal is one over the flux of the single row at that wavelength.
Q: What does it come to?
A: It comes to 1.02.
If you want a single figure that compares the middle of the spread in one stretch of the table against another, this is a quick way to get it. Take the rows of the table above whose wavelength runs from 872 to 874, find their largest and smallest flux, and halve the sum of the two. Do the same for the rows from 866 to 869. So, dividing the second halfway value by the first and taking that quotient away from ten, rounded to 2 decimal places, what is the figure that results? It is 9.11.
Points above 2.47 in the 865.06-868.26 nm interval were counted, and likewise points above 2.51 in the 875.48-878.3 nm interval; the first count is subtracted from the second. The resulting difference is -5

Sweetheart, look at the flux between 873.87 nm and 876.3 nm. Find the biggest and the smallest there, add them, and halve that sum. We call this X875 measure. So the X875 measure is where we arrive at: 2.51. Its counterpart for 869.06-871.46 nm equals 2.52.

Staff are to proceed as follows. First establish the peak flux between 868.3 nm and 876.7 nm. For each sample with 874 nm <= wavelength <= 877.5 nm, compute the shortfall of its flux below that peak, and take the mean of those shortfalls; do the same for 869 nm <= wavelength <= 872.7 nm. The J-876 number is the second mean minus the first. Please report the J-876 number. -0.03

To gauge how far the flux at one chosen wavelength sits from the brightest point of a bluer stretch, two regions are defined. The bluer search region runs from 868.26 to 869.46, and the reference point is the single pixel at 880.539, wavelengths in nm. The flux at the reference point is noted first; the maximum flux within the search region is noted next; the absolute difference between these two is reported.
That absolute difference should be 0.35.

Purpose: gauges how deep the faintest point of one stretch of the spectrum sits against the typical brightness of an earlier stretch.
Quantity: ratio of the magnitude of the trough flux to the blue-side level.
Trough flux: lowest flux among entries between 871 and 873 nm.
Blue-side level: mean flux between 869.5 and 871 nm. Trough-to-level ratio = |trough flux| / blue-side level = 0.960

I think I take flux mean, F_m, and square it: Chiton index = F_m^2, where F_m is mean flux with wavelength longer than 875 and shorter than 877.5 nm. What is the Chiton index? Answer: 6.16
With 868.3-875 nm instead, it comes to 6.22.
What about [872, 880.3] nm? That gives 6.19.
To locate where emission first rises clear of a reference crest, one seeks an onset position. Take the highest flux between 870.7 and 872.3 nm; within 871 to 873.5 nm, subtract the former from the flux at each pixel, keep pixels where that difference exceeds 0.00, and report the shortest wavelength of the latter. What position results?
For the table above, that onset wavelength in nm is 872.466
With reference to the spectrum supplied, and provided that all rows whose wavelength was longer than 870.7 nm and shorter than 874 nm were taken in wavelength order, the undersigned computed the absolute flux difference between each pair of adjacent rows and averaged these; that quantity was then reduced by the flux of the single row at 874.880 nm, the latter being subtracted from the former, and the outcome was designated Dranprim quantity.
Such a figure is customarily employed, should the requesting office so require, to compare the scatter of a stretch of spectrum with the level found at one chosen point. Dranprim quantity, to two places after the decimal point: -2.40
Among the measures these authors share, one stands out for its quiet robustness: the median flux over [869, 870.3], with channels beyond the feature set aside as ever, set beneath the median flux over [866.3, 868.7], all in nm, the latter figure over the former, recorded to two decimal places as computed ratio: 1.00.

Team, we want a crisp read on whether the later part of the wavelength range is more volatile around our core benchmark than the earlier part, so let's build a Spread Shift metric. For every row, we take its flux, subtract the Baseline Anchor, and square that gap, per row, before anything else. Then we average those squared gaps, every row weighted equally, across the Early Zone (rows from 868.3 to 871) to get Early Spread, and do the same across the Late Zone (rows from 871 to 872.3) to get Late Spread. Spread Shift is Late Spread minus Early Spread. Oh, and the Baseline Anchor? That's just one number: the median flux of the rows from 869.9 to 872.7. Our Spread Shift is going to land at -0.007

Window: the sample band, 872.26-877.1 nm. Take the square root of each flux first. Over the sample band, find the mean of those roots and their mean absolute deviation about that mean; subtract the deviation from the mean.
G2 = 1.57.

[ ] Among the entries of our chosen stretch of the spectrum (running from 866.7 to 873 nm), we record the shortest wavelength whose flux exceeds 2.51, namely 866.859 nm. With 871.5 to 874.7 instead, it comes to 872.466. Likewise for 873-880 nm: 873.270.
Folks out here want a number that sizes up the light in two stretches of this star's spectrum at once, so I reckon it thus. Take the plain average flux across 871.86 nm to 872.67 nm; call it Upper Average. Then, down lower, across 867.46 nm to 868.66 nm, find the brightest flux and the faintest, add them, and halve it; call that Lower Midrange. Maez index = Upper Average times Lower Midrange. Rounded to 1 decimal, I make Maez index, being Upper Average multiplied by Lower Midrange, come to 6.4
